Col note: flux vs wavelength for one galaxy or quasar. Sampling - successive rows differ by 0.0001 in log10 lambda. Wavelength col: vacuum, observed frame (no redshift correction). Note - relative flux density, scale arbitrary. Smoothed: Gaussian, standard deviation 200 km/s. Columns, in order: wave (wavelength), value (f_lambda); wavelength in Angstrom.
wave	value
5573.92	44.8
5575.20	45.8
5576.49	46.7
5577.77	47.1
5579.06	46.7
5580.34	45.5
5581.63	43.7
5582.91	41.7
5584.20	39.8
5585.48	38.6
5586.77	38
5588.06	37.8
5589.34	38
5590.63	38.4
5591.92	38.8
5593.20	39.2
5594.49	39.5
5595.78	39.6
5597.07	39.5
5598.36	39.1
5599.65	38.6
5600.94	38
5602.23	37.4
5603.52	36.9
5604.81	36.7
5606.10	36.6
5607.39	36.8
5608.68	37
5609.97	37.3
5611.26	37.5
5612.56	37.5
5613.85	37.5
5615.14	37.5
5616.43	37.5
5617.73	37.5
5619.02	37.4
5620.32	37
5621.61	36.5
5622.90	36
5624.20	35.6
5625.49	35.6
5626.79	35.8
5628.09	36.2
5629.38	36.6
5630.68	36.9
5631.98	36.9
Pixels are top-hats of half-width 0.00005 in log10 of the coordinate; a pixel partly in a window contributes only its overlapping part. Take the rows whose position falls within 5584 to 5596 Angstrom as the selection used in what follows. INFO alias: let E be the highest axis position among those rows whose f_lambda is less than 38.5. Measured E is 5590.63 Angstrom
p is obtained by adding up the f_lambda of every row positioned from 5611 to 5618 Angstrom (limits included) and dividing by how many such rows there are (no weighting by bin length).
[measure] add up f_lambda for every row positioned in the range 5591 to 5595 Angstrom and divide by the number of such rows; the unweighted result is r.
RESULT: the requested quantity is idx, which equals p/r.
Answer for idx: 0.96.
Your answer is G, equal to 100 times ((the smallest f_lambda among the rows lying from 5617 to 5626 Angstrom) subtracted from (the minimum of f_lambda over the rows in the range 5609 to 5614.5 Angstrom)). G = 170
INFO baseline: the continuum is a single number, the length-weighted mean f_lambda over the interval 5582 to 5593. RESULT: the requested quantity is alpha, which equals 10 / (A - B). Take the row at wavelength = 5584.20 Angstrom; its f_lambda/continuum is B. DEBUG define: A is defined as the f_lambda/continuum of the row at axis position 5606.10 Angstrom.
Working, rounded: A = 0.937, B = 1.02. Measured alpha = -122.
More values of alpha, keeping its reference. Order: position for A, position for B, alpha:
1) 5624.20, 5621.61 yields -434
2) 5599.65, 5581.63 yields -77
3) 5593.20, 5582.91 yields -156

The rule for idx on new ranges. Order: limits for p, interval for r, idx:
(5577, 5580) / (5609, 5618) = 1.25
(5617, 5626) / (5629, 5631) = 0.99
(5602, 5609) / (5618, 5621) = 0.99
